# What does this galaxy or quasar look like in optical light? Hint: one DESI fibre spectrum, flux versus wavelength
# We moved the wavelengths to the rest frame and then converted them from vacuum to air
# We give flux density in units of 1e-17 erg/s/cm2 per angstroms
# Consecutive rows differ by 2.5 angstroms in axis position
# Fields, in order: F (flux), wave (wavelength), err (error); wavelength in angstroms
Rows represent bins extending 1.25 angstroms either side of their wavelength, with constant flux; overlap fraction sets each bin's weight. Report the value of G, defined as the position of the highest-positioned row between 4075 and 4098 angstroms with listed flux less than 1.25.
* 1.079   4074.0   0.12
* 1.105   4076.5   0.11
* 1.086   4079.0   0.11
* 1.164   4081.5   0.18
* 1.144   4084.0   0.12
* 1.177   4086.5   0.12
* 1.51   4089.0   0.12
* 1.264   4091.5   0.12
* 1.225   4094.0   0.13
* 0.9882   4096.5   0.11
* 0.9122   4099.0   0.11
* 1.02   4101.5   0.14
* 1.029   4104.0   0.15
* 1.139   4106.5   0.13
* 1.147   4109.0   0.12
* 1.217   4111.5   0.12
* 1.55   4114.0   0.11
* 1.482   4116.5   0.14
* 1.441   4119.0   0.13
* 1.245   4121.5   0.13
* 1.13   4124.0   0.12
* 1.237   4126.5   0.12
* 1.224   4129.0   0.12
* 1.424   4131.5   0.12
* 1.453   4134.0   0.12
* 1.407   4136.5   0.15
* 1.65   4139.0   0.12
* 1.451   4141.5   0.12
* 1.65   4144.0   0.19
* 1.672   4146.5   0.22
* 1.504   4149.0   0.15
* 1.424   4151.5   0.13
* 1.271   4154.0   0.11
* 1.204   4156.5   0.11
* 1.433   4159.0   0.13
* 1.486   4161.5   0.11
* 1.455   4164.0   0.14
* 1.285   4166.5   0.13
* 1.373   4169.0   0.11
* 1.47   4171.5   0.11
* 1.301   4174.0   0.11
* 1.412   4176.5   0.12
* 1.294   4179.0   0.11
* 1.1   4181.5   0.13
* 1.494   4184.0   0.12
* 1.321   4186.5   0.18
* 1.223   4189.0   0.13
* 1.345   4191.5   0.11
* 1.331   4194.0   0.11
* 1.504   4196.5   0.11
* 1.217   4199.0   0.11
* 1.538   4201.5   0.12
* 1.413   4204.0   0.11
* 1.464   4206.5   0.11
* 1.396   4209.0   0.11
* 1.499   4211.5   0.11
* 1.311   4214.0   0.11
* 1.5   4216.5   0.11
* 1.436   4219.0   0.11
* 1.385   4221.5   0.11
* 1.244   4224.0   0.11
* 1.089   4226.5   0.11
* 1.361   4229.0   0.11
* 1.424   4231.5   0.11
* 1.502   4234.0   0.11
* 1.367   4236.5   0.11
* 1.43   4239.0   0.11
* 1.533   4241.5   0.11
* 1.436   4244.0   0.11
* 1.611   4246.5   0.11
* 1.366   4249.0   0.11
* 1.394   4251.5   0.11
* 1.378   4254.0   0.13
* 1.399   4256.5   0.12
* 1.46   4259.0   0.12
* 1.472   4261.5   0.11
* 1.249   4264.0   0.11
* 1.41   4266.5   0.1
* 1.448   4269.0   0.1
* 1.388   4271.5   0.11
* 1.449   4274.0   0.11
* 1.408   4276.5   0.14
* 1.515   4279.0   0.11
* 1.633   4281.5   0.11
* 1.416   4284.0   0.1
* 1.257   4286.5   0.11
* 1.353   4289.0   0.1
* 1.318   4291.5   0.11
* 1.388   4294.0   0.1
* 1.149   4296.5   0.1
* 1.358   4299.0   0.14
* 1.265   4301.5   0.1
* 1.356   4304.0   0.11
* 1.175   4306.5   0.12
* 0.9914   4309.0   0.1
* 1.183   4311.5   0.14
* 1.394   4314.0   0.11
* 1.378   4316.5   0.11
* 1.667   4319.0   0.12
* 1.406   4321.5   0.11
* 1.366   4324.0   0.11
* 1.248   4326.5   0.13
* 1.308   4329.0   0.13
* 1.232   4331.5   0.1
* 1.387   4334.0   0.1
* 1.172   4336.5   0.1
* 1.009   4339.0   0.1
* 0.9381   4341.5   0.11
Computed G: 4096.5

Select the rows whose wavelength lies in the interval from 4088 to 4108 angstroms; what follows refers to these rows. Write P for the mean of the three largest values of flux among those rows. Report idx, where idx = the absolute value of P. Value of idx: 1.33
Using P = 1.33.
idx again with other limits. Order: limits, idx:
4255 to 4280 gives 1.48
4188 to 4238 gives 1.51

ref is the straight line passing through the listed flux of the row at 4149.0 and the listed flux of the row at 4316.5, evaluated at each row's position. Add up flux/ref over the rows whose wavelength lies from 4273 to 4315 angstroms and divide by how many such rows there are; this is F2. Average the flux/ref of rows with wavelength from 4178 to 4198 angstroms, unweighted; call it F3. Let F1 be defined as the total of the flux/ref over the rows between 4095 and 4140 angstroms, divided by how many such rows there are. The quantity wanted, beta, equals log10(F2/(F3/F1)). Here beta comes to -0.06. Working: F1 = 0.83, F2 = 0.95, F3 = 0.90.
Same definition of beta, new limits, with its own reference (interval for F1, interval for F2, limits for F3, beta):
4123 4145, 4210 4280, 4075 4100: 0.09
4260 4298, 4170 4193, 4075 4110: 0.08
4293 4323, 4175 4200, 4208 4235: -0.05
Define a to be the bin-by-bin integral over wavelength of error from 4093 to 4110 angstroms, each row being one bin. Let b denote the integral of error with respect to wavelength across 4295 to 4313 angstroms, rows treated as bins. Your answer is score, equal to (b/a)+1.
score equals 1.96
